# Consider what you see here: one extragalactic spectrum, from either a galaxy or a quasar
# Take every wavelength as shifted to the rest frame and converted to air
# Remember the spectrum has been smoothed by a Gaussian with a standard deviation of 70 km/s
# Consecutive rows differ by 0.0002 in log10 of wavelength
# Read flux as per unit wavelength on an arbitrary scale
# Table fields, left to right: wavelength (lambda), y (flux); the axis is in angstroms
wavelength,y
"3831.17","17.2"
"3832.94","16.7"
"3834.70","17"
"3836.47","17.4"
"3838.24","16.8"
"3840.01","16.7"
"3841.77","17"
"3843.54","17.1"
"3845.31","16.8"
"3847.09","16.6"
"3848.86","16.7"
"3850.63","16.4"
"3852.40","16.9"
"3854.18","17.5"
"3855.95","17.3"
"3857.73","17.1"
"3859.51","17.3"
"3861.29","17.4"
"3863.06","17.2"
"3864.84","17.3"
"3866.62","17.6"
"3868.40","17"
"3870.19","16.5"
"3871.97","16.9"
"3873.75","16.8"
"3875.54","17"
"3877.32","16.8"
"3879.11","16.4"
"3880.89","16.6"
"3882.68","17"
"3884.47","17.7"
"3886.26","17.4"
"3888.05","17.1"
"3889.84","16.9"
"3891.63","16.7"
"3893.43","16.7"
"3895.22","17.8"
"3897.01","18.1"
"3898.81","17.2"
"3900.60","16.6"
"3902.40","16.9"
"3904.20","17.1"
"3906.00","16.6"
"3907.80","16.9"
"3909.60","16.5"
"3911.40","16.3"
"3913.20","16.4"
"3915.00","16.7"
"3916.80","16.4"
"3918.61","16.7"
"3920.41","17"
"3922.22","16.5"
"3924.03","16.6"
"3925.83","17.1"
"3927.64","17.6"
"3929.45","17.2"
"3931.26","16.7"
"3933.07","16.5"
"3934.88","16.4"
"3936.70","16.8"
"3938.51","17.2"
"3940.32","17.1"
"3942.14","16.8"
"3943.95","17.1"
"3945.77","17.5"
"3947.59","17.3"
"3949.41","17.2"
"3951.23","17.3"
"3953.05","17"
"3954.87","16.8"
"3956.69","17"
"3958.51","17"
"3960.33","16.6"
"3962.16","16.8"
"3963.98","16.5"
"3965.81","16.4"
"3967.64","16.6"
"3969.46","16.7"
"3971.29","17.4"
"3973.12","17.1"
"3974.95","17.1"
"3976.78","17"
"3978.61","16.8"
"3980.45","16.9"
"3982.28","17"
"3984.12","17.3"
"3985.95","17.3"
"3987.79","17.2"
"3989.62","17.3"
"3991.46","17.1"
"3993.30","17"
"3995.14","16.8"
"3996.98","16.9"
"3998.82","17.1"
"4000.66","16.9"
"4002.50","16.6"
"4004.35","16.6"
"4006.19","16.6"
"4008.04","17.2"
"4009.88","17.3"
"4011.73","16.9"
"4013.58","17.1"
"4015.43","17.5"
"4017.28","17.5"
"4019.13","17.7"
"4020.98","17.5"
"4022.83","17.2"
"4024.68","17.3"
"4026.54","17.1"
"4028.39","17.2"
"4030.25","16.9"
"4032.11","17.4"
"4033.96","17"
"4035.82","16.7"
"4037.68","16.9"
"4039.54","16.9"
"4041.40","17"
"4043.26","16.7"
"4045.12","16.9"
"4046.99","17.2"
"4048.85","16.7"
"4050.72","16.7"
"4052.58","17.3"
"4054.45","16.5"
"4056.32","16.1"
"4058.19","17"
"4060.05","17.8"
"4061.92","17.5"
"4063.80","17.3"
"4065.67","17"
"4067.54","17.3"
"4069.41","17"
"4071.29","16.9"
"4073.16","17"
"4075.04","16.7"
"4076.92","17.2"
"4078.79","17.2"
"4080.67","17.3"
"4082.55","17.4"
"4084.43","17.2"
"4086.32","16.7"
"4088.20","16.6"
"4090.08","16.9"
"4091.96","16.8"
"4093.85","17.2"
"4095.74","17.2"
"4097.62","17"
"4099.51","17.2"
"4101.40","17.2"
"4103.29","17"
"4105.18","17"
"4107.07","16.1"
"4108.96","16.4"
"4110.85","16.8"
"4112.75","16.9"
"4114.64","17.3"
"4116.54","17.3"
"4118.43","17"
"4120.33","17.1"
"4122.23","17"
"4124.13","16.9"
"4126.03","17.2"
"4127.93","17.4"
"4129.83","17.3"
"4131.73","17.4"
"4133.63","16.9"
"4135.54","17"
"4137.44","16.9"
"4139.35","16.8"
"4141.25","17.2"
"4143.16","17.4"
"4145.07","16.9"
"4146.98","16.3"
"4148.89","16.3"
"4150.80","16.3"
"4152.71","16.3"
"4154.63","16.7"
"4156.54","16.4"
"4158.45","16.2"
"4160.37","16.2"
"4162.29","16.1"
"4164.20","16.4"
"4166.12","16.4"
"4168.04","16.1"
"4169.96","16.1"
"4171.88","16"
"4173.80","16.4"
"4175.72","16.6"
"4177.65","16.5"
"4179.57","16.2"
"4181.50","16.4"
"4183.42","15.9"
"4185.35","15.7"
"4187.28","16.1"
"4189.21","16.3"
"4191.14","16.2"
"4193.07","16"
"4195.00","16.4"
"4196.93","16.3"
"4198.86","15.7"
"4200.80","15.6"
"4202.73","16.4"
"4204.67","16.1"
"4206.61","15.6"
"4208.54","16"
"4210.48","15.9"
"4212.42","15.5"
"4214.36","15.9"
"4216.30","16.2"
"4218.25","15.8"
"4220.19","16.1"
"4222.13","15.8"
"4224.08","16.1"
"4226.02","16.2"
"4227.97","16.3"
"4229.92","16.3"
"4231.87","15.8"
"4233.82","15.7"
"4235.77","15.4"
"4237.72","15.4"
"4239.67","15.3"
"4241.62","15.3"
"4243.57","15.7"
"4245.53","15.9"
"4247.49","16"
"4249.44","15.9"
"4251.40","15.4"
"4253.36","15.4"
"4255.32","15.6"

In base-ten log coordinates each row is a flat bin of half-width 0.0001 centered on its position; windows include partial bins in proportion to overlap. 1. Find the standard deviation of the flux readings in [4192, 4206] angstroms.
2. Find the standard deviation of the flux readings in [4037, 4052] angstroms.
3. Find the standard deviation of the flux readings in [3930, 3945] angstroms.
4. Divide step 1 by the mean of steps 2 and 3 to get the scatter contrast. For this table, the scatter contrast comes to 1.4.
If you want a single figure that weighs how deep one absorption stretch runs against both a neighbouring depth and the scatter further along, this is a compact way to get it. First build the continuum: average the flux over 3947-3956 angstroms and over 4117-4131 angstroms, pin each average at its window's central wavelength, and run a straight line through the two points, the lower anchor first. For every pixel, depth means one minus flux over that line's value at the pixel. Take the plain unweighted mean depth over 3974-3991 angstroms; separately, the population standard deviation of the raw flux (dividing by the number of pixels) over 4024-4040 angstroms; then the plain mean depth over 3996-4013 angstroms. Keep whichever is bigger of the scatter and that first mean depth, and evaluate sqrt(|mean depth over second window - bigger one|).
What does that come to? 0.45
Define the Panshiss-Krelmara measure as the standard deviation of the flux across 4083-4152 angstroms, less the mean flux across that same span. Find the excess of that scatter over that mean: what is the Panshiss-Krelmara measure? -16.6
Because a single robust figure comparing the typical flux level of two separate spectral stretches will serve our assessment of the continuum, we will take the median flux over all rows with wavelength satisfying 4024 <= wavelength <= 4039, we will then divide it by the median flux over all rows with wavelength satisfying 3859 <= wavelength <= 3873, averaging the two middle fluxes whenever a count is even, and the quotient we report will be 0.99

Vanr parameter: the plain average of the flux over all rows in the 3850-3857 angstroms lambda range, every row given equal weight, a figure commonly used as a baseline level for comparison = 17.0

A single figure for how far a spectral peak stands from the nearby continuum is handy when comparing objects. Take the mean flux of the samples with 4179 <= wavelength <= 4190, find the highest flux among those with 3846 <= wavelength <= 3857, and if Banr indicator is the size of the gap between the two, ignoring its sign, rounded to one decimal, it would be 1.4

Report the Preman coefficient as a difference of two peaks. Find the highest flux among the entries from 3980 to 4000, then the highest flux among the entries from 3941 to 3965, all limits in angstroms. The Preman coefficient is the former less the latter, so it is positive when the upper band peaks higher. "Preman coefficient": -0.20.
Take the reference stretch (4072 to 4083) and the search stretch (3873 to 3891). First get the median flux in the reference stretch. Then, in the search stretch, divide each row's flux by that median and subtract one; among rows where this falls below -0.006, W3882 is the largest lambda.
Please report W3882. 3889.84 angstroms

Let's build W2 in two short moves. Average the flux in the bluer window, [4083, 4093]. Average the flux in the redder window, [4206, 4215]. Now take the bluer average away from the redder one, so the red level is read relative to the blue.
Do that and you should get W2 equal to -1.1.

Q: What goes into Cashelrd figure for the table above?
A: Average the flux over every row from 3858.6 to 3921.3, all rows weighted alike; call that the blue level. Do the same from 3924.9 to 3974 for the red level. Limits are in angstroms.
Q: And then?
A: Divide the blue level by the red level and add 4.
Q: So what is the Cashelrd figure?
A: 5.00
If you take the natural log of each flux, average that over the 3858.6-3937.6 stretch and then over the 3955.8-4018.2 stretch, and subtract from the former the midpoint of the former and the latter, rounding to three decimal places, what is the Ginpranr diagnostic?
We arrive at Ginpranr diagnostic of -0.001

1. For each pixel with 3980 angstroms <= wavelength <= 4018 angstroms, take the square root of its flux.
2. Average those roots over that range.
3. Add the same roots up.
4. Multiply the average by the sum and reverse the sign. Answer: -358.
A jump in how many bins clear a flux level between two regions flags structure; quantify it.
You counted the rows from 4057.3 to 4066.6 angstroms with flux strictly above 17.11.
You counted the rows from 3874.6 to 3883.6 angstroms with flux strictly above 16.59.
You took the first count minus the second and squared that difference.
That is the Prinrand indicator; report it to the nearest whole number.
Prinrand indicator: 1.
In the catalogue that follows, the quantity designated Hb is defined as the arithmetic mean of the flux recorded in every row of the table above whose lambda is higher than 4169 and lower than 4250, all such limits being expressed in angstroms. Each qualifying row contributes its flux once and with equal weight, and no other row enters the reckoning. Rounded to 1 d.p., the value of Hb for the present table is 16.0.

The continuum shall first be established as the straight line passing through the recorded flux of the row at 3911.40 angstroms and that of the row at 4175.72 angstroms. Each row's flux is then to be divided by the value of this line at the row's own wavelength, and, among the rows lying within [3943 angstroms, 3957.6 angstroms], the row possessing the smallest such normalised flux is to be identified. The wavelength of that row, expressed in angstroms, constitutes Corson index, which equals 3954.87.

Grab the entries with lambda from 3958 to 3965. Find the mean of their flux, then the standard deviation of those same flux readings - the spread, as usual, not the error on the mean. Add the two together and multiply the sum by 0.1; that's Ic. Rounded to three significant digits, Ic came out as 1.69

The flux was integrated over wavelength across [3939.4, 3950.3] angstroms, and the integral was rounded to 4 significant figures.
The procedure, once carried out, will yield 187.1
